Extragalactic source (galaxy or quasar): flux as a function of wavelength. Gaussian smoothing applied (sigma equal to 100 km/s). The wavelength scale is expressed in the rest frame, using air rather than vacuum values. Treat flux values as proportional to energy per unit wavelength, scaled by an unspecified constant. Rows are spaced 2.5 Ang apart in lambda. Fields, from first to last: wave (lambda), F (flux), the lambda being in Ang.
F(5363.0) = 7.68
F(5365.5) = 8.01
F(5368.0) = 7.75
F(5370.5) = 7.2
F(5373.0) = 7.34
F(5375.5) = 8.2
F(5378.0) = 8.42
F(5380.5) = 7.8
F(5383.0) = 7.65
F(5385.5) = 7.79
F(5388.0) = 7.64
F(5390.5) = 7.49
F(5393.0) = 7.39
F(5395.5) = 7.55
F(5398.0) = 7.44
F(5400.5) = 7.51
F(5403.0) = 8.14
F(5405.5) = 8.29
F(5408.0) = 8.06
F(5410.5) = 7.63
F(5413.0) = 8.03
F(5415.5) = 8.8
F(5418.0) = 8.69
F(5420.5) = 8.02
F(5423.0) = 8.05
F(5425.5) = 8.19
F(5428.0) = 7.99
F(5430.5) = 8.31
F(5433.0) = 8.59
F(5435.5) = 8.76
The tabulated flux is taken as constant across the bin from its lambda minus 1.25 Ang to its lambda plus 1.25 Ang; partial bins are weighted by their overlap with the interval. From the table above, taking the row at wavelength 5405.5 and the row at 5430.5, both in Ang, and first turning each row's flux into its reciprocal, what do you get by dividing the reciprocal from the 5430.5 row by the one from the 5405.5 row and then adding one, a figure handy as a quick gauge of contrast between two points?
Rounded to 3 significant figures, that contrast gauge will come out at 2.00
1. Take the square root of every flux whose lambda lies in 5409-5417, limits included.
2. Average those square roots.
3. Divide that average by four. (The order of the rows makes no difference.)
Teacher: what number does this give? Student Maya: 0.714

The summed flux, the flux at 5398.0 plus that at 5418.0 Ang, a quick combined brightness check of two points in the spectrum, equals 16.13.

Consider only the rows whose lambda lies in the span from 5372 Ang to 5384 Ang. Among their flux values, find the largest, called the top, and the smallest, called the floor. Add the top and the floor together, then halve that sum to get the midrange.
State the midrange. 7.88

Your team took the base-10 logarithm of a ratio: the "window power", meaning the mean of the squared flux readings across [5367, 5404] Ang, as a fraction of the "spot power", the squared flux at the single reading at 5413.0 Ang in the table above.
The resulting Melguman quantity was -0.04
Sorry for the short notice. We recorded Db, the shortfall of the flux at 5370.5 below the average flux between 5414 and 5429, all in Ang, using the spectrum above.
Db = 1.1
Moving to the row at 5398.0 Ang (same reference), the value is 0.9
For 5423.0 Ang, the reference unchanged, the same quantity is 0.2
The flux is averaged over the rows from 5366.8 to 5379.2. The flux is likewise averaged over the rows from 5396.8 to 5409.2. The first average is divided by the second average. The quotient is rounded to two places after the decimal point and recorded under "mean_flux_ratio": 0.99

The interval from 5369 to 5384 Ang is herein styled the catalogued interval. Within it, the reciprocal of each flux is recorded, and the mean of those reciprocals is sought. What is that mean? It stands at 0.129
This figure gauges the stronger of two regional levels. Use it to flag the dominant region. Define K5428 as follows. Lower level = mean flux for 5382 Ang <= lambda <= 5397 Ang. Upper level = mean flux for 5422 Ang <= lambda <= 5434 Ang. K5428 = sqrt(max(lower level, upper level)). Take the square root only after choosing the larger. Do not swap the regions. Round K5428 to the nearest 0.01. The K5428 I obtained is 2.87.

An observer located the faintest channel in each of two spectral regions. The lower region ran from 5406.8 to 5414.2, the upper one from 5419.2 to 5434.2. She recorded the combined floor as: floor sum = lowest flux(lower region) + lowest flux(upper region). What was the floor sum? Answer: 15.6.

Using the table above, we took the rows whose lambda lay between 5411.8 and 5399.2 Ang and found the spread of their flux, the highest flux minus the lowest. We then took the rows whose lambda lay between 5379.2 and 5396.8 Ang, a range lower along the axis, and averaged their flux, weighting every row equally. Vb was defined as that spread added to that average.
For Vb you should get 8.40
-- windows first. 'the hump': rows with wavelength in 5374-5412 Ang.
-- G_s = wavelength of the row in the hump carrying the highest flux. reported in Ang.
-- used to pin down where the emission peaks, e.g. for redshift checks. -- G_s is 5378.0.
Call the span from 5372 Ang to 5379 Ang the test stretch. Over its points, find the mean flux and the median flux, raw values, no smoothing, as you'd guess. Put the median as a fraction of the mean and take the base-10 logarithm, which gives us 0.011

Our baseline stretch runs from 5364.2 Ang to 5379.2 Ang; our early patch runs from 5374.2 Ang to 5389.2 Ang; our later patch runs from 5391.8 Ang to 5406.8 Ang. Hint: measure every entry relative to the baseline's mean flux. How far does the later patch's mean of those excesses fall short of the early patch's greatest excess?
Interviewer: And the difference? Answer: 0.70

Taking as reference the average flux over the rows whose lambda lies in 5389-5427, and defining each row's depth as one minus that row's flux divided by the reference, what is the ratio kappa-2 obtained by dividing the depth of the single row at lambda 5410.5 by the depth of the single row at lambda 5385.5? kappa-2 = 2.0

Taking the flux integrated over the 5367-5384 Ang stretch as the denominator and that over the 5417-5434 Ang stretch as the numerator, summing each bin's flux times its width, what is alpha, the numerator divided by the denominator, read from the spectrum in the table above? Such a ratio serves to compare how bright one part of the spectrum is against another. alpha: 1.06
